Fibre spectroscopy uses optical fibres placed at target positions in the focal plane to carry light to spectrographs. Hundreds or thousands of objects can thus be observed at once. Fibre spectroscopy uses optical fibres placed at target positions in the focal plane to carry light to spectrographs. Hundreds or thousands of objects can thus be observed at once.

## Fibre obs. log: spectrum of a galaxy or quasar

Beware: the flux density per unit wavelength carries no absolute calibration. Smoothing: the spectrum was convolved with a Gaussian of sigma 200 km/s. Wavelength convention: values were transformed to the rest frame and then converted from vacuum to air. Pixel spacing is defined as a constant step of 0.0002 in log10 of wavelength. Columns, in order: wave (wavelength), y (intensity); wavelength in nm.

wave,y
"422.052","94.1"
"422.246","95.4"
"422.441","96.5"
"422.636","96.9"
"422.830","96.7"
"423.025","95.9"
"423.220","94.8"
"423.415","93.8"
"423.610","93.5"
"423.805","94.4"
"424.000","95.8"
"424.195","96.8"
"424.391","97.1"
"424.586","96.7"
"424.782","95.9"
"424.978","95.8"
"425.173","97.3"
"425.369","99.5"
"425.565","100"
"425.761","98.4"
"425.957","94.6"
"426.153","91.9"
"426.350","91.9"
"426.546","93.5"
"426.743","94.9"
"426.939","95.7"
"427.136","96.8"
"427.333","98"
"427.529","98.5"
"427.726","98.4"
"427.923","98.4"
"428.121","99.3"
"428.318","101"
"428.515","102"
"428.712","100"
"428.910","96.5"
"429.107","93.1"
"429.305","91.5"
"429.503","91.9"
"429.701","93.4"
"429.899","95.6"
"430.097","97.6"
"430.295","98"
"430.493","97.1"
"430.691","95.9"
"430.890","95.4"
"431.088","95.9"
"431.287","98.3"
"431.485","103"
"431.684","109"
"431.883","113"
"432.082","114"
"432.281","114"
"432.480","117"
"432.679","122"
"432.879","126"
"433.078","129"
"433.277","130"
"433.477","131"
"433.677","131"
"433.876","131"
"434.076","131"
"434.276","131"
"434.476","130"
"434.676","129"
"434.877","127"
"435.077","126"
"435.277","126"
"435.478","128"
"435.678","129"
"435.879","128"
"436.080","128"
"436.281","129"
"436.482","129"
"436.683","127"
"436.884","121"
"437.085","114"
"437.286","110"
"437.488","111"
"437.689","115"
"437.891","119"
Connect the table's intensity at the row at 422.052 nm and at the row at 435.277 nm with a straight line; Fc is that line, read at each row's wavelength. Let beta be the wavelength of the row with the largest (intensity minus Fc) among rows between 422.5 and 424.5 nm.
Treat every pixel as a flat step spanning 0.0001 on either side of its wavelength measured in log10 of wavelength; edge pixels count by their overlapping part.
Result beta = 422.636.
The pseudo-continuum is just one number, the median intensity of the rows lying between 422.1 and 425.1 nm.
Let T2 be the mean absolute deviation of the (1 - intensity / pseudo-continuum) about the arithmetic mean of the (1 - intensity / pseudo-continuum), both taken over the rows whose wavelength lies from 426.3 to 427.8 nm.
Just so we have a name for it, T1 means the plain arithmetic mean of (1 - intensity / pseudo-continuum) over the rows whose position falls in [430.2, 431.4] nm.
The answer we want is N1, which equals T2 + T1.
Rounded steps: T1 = -0.009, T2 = 0.020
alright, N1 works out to 0.01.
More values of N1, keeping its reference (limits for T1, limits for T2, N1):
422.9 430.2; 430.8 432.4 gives 0.07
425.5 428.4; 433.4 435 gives 0.00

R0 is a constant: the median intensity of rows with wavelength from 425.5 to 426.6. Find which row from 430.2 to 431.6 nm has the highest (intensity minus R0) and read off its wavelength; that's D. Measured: 431.485 nm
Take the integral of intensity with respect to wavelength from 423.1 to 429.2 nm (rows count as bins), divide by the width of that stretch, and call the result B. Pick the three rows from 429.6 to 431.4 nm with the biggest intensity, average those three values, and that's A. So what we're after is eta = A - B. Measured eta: 1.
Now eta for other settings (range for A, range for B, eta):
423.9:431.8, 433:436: -24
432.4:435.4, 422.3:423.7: 36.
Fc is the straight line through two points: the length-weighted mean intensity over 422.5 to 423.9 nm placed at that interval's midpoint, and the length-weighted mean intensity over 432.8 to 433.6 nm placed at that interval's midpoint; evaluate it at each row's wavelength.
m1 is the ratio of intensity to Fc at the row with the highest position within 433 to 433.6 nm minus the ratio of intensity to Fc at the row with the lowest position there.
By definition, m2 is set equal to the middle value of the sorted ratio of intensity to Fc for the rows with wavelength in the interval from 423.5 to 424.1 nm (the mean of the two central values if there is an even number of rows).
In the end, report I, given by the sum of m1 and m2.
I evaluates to 0.98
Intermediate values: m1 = 0.00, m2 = 0.971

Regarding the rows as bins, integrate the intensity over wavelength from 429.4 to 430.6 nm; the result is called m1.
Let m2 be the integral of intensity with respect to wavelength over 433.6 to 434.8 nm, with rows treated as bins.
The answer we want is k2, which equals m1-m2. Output -42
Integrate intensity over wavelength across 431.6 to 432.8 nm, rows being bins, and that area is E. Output 138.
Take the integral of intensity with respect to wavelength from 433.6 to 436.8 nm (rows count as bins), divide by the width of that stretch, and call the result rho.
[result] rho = 129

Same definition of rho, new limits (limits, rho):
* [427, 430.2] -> 97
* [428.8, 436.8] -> 115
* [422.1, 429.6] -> 96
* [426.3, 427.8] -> 96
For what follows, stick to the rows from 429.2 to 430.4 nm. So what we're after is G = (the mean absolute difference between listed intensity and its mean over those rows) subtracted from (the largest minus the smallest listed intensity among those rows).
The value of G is 4.1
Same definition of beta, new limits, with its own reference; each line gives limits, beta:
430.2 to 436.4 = 433.477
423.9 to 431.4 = 424.195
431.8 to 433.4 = 433.277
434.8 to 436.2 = 435.678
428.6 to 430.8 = 428.712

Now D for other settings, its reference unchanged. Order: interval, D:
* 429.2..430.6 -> 430.295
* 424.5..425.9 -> 425.565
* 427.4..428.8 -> 428.515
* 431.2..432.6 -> 432.480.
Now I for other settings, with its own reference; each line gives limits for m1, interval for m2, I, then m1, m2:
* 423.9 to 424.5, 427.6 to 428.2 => 0.89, 0.00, 0.887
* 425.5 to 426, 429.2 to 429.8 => 0.73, -0.06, 0.789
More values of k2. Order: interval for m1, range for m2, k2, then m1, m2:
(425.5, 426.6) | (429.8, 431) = -11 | 104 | 116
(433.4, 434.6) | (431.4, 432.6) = 23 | 157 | 134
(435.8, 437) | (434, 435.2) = -3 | 152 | 155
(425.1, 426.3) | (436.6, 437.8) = -23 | 116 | 139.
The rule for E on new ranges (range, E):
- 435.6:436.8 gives 154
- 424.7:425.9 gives 117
